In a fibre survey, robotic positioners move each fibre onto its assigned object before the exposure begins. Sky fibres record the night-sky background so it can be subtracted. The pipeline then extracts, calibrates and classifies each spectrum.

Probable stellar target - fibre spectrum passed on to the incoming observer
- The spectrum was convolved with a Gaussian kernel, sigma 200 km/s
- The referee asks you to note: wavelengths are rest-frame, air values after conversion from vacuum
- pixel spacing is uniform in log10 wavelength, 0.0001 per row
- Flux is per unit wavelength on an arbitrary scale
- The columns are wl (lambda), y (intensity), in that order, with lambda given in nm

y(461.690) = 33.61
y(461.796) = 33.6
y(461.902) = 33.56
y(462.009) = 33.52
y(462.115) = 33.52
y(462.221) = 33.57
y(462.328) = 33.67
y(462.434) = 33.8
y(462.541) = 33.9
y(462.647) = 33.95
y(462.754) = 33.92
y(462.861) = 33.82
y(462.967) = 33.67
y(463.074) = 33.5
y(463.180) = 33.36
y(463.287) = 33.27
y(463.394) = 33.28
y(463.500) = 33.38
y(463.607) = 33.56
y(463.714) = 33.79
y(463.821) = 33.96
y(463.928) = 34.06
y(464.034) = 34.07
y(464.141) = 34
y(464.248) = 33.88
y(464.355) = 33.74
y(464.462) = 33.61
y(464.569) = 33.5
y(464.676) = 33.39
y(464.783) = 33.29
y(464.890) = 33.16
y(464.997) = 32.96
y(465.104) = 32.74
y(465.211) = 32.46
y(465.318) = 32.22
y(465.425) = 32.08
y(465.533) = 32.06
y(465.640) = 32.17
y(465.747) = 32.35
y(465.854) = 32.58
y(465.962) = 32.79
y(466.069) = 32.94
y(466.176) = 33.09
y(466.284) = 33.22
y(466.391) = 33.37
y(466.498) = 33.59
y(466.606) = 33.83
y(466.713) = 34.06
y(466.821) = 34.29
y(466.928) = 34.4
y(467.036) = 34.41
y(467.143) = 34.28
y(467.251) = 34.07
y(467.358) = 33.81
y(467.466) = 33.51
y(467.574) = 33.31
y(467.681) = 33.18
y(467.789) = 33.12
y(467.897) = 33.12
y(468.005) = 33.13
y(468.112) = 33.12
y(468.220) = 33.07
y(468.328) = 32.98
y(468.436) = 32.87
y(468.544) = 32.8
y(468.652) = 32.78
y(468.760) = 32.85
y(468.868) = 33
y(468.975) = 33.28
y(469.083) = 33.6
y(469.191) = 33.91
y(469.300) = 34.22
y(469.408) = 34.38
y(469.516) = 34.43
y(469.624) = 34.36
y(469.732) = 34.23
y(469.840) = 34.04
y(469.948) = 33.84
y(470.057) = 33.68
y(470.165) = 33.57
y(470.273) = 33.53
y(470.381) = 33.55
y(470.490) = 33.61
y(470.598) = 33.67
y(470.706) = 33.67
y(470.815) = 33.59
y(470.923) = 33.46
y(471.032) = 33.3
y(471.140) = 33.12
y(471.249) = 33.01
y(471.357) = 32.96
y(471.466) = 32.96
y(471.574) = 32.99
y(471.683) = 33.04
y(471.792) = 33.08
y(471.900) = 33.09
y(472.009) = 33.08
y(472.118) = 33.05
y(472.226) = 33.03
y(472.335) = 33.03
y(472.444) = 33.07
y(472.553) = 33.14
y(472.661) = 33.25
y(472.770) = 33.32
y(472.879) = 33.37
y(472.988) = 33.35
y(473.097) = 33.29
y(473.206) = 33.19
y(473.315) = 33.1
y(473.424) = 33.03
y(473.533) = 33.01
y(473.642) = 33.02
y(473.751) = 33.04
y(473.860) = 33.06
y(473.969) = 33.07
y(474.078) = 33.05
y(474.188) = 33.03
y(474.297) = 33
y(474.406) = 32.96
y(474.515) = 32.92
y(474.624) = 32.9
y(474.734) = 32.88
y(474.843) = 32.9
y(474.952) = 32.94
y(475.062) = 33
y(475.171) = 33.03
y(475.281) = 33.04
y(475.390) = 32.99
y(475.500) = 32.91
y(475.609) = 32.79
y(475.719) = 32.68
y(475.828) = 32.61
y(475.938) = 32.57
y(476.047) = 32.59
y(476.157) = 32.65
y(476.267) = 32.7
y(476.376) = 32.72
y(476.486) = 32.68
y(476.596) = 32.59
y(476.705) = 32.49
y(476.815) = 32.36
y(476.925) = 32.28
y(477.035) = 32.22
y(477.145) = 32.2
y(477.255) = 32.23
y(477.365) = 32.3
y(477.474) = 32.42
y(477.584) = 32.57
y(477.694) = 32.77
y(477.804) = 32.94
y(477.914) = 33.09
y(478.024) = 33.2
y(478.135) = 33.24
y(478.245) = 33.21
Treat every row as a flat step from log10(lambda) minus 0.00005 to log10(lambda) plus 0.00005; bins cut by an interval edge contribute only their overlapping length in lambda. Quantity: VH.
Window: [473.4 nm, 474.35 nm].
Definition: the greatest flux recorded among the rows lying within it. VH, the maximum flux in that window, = 33.07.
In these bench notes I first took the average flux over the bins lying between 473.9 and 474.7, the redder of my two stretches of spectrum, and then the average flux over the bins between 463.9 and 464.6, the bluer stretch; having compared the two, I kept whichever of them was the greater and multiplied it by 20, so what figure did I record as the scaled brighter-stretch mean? 677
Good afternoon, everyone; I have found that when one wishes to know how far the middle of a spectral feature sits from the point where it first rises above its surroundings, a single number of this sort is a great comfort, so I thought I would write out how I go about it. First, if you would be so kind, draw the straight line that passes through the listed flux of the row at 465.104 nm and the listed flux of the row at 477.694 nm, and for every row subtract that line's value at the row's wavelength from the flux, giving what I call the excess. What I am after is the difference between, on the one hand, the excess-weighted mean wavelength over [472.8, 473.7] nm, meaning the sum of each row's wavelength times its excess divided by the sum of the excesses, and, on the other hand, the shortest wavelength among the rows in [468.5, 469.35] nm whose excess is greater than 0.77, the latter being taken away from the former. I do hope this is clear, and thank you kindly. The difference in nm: 4.09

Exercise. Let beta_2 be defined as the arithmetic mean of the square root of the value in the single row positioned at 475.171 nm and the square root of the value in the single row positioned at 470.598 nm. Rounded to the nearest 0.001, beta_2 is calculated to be 5.775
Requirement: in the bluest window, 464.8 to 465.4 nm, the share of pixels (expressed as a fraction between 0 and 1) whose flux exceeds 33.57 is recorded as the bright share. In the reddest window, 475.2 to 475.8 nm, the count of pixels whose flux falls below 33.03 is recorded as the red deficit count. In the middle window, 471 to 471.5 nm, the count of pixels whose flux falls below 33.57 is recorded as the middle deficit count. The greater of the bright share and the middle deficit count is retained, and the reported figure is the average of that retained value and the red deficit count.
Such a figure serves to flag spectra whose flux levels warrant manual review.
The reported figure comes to 4.5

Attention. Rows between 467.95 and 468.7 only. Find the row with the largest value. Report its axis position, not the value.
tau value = 468.005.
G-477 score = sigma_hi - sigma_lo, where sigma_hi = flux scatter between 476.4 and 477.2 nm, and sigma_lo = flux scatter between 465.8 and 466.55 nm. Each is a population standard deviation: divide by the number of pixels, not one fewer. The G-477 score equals -0.15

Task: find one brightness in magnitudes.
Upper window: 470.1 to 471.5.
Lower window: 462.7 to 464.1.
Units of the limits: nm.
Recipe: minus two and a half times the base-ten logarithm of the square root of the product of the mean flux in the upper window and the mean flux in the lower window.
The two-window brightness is -3.81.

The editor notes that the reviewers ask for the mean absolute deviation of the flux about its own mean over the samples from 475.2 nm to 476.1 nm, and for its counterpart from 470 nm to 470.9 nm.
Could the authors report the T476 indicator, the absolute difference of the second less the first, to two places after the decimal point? 0.11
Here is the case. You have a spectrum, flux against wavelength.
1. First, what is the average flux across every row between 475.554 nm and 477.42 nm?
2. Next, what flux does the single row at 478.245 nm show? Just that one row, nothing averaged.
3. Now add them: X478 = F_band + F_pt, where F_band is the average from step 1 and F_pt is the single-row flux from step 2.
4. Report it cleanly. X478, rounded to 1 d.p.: 65.7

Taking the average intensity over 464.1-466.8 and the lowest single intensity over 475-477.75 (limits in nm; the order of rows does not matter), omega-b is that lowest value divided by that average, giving 0.973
